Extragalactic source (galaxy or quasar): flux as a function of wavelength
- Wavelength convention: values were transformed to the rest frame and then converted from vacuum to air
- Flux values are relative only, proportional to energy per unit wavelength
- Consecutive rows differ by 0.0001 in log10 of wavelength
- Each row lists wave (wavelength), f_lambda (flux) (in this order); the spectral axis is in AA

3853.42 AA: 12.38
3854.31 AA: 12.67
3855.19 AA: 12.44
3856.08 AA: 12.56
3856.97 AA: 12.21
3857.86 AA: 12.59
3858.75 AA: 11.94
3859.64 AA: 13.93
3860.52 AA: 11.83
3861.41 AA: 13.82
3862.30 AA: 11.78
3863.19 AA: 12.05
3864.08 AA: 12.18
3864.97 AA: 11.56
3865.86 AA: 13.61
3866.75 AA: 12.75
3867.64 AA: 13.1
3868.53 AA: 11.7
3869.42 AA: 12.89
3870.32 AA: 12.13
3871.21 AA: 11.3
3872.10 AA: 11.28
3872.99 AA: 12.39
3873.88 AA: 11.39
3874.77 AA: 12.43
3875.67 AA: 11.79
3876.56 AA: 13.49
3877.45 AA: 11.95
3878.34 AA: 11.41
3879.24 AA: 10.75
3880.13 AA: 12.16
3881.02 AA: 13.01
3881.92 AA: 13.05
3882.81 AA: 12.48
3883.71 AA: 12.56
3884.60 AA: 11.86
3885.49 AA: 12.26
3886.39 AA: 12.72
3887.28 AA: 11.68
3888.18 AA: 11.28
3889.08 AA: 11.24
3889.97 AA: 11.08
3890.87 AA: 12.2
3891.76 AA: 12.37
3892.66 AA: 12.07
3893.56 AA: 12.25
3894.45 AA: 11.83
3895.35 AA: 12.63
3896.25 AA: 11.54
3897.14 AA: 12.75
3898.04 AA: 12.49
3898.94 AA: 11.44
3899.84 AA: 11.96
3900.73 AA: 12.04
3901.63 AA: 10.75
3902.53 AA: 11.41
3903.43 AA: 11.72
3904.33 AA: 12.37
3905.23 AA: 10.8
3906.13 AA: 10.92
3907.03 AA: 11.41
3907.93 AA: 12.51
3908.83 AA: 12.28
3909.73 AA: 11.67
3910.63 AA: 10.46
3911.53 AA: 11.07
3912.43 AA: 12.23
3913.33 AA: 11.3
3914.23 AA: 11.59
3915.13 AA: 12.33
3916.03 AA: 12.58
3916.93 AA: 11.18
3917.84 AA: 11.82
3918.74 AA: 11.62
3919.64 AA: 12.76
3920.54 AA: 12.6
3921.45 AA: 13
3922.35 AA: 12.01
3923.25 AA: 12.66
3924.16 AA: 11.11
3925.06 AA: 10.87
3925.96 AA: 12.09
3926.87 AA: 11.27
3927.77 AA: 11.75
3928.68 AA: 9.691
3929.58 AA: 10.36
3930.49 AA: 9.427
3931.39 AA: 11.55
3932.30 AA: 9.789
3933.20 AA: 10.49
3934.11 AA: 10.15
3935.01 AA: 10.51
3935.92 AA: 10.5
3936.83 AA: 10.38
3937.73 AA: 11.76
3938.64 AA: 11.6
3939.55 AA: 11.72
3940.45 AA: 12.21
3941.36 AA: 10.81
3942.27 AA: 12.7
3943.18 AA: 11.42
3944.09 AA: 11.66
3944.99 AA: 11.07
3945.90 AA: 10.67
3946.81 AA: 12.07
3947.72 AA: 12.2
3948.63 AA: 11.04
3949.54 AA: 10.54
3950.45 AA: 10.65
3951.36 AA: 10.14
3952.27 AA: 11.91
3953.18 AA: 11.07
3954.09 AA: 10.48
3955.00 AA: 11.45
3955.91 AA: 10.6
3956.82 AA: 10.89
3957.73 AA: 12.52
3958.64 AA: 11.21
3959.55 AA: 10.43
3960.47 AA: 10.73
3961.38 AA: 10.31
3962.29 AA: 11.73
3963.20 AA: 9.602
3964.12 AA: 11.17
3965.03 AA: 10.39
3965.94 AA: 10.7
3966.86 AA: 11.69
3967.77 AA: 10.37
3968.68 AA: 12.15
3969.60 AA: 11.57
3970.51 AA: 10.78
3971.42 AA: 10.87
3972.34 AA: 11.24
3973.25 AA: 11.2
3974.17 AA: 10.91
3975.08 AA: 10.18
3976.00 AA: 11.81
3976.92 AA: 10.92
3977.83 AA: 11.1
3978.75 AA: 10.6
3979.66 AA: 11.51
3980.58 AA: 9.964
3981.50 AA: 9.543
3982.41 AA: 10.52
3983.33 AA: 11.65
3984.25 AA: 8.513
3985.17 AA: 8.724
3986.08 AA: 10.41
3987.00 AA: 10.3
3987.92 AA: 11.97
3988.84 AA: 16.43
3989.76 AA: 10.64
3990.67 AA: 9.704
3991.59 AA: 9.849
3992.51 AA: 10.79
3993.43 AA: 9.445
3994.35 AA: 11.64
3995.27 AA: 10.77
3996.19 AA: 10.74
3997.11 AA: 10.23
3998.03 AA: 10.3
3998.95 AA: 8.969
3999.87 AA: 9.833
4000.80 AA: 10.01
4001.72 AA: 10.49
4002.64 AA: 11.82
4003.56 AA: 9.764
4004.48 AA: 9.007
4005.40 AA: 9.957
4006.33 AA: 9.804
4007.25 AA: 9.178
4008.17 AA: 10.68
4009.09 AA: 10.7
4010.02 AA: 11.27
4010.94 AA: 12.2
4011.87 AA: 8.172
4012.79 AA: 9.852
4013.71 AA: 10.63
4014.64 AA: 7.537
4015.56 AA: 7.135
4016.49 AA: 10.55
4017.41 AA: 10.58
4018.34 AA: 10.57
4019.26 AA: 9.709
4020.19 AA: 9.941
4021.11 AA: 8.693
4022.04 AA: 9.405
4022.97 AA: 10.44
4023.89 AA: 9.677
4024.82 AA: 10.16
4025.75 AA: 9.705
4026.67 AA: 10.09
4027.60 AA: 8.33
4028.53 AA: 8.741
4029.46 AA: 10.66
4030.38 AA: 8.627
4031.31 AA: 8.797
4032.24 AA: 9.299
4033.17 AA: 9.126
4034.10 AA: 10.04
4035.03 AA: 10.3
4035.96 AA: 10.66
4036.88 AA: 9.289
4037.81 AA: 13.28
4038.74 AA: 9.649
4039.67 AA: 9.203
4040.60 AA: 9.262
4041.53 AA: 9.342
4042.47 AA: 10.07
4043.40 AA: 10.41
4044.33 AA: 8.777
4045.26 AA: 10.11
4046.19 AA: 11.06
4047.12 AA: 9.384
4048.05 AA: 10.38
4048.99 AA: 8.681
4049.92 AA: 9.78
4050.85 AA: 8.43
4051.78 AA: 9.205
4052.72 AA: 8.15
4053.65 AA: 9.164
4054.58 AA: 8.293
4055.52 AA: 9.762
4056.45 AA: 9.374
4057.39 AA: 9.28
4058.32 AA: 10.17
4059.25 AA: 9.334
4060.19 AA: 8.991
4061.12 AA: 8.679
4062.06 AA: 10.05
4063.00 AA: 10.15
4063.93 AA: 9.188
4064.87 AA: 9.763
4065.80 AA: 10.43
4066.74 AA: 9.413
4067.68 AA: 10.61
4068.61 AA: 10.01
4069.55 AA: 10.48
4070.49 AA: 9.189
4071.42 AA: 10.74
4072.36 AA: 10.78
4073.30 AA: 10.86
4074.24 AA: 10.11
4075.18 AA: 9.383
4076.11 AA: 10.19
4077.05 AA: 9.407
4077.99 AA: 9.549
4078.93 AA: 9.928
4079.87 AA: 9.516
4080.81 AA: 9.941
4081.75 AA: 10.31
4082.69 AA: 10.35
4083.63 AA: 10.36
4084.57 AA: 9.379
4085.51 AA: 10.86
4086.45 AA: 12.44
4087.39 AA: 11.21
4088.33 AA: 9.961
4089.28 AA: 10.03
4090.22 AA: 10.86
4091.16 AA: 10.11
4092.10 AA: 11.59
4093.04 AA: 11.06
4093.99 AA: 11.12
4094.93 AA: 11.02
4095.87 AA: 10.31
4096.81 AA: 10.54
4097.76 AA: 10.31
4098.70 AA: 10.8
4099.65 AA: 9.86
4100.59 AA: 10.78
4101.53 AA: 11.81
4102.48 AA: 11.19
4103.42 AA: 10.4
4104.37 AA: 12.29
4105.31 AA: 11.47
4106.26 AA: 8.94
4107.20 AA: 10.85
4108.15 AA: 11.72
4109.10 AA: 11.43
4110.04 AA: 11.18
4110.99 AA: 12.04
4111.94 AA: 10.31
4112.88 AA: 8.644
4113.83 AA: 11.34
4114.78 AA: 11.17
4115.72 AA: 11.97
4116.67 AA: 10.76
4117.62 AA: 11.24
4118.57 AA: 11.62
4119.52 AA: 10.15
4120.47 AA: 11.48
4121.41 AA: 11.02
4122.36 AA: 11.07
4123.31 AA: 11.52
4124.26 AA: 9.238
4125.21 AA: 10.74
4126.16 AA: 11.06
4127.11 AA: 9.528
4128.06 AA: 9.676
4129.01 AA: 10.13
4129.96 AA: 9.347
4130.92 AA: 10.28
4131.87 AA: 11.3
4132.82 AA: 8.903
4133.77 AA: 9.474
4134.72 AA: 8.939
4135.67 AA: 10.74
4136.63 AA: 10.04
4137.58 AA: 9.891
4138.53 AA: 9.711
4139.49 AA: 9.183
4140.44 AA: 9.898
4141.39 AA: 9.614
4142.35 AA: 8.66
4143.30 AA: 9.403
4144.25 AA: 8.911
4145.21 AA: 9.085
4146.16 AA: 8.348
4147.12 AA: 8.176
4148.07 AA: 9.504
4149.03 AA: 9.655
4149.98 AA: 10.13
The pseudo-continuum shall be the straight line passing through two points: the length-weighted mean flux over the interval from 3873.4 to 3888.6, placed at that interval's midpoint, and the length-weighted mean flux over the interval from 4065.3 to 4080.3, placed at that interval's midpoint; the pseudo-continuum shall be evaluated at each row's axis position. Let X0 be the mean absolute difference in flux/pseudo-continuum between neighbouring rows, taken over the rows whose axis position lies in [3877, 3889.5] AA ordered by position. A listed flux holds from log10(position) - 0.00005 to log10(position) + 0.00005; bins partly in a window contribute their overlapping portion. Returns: 0.046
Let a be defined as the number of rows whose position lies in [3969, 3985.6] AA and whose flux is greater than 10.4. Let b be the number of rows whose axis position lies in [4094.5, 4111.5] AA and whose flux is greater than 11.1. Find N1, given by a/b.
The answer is 1.6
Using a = 13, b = 8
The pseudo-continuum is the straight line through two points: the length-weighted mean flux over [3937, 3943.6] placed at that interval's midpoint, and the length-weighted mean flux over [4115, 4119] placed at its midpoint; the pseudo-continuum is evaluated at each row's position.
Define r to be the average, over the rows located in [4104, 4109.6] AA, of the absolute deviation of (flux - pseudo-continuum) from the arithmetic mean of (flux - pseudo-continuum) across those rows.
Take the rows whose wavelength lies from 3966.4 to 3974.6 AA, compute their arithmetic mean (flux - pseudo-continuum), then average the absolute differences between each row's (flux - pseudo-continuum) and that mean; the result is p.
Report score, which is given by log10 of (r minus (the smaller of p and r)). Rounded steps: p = 0.41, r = 0.81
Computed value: -0.40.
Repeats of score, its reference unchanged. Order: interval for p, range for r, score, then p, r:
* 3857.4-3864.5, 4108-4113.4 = -0.62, 0.70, 0.94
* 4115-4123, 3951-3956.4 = -0.91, 0.41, 0.53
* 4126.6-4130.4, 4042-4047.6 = -0.45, 0.23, 0.59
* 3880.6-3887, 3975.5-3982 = -0.49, 0.31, 0.63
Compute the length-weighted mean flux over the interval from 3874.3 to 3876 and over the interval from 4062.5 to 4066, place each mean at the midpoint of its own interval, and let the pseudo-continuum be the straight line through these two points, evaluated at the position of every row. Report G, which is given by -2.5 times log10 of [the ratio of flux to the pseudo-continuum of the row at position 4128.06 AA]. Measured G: -0.07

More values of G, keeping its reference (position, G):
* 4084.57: 0.03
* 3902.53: 0.03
